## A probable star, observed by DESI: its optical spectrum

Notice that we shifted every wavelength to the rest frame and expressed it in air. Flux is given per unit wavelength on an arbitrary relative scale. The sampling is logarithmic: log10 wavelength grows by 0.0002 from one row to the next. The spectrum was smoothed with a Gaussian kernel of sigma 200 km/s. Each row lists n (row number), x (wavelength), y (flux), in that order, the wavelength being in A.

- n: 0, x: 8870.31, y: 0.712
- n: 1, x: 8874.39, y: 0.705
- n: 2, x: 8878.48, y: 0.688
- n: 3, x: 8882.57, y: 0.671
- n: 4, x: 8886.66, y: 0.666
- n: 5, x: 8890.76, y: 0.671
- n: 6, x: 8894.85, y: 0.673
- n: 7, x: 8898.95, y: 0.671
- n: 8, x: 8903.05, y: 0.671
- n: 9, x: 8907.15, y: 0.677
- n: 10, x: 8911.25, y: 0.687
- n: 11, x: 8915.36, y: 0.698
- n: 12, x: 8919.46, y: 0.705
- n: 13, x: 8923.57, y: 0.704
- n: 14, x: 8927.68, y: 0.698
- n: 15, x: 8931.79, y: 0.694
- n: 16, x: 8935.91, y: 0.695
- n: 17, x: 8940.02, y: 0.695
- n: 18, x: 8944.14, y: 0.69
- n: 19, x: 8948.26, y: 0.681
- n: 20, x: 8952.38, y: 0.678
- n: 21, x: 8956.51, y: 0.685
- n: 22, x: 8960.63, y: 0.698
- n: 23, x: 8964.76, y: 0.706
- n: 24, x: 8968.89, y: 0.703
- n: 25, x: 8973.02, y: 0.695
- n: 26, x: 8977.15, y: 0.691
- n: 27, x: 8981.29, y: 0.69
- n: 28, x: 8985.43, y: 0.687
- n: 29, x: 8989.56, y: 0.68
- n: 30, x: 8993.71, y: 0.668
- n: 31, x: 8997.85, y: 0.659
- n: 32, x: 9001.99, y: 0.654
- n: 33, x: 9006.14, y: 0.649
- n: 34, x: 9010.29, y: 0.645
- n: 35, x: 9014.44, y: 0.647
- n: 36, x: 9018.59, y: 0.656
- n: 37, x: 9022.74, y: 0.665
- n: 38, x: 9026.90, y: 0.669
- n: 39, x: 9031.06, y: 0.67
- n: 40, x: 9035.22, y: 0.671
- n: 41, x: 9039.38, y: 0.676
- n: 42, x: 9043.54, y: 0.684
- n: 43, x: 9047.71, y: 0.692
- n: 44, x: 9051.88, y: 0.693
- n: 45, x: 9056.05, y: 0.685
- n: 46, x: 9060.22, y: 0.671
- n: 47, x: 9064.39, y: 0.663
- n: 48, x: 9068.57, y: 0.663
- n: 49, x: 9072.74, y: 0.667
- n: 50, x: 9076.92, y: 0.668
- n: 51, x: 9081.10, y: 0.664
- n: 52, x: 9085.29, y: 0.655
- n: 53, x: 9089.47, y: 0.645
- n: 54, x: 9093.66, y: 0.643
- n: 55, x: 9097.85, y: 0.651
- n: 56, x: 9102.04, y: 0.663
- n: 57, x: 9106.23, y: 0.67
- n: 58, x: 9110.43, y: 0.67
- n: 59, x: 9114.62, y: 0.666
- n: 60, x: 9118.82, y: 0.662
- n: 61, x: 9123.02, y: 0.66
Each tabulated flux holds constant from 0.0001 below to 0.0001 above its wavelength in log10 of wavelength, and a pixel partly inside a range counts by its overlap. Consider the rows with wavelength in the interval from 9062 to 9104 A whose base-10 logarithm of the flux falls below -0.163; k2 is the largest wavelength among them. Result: 9102.04 A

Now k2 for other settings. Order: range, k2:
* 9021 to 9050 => 9043.54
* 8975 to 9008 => 9006.14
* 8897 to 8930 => 8911.25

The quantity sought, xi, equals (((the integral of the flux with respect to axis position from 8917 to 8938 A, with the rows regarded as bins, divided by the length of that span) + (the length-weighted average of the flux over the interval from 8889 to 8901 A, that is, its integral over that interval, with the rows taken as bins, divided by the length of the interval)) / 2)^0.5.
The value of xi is 0.828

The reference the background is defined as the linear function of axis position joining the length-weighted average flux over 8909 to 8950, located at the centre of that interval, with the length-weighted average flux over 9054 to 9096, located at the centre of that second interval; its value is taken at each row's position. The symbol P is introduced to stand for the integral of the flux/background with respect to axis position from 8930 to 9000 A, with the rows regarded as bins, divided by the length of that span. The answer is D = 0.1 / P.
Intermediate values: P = 1.00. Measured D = 0.100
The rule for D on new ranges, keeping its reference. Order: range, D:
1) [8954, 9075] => 0.100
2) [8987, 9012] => 0.103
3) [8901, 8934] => 0.101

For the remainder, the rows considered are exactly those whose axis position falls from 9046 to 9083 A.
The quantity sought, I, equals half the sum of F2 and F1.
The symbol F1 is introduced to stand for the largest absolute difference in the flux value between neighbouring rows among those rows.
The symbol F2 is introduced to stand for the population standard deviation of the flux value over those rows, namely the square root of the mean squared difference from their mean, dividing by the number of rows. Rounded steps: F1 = 0.0140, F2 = 0.0117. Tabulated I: 0.0129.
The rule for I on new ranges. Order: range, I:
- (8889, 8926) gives 0.0124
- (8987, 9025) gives 0.0113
